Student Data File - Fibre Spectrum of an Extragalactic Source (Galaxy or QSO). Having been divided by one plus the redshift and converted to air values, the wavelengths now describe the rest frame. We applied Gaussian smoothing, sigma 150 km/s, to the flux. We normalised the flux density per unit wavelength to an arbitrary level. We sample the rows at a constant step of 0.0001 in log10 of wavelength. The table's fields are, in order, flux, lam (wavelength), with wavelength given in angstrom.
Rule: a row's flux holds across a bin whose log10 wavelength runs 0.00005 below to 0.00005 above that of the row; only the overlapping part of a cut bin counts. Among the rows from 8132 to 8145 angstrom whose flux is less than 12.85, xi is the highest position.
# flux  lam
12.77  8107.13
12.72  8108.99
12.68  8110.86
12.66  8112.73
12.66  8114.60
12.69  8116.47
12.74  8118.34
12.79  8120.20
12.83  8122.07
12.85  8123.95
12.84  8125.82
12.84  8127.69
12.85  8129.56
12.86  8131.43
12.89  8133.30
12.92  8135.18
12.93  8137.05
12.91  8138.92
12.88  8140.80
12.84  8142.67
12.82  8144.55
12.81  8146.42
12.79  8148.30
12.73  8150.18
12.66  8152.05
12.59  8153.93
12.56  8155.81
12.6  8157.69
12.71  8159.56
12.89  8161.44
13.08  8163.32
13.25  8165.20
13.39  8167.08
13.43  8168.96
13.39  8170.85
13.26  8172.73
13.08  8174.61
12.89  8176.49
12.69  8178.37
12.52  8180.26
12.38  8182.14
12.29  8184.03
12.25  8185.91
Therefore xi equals 8144.55 angstrom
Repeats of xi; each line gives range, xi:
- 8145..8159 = 8157.69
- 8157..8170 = 8159.56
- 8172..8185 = 8184.03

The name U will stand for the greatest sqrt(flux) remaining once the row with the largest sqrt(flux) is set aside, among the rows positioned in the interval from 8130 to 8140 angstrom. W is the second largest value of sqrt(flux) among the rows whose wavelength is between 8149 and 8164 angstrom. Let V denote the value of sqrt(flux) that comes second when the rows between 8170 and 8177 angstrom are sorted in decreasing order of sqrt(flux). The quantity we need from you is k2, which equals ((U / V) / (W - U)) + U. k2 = -233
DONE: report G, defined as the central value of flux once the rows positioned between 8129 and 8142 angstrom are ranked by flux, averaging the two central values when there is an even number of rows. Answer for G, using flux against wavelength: 12.9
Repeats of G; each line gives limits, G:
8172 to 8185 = 12.7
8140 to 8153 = 12.8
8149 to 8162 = 12.7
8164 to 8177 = 13.3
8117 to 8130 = 12.8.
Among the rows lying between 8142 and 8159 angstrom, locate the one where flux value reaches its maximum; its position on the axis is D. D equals 8142.67 angstrom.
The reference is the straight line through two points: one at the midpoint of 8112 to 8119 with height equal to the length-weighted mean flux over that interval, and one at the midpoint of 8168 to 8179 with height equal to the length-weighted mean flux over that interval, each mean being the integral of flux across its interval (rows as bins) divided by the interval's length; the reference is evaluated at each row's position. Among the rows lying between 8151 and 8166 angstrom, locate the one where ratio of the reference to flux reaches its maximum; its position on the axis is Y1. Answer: 8155.81 angstrom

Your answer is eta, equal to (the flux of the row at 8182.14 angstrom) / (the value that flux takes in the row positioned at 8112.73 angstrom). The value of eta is 0.98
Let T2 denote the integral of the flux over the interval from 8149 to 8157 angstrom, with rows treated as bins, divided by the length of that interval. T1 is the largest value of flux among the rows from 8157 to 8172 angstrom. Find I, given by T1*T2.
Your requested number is 170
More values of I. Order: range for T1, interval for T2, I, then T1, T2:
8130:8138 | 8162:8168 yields 171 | 12.93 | 13.22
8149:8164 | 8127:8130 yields 168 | 13.08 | 12.85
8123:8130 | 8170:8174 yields 171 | 12.85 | 13.32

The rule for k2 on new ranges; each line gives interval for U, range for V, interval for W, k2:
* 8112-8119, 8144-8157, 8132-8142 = 35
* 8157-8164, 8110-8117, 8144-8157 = -87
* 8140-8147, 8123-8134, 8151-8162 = -51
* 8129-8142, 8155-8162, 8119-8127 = -87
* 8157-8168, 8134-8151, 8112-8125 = -14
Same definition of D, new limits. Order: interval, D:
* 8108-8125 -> 8123.95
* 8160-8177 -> 8168.96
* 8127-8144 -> 8137.05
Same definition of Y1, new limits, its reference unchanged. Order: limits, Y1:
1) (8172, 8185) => 8184.03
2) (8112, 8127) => 8114.60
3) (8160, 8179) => 8178.37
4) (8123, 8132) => 8131.43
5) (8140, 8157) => 8155.81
